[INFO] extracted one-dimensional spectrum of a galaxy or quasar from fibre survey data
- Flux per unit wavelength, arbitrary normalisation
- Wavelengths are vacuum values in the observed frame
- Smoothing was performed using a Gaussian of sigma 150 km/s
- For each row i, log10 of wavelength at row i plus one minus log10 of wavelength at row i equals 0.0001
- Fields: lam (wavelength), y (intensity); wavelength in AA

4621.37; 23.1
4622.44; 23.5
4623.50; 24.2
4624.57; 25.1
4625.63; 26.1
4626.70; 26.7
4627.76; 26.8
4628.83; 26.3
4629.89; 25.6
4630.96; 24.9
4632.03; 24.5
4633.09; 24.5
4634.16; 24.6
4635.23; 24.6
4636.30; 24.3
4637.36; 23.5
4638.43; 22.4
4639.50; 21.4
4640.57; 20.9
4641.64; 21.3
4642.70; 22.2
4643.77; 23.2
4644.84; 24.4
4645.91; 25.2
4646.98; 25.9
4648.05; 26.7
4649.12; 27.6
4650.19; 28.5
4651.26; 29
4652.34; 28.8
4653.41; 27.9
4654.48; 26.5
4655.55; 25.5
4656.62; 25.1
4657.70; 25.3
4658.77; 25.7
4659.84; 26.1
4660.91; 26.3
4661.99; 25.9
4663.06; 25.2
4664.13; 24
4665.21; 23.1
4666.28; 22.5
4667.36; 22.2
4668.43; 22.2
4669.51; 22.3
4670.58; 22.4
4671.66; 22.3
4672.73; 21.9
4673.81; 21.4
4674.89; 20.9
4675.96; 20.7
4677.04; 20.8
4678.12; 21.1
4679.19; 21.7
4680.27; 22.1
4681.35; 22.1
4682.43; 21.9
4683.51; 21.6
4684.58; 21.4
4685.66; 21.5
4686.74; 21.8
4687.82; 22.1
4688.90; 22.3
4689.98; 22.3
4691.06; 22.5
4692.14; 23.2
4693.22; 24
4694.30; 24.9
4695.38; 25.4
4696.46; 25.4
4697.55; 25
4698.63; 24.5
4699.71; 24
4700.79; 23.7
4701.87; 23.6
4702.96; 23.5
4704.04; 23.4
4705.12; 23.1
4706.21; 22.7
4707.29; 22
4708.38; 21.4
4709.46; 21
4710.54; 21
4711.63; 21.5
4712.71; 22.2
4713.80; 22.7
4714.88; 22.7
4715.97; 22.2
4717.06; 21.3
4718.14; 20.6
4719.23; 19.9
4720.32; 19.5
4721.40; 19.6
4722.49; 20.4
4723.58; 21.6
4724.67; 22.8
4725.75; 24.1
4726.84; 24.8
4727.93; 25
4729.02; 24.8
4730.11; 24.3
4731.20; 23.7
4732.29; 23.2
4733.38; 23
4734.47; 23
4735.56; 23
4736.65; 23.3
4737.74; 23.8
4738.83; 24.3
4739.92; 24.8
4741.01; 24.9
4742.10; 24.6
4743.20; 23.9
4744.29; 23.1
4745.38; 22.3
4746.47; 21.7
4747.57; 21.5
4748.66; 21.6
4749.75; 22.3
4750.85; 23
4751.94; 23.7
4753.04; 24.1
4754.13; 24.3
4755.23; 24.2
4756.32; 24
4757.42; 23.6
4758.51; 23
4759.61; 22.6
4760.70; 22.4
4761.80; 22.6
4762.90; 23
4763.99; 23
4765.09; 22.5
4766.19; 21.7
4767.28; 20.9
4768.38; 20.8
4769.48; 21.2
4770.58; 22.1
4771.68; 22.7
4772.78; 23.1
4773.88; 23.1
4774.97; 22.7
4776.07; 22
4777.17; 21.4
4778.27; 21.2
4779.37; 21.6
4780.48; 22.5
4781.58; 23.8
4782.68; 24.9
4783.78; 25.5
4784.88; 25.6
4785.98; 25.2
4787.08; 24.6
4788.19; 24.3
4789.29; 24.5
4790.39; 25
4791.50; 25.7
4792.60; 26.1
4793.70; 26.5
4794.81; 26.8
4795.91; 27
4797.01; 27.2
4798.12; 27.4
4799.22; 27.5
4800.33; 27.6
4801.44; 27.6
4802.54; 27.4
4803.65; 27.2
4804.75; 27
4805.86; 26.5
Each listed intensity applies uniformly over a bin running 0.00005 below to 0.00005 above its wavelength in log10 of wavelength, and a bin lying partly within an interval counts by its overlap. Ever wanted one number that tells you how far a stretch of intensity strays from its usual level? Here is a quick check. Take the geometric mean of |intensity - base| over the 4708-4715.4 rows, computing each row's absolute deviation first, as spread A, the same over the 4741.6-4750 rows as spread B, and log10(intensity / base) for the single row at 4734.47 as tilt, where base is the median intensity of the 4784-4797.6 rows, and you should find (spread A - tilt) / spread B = 1.4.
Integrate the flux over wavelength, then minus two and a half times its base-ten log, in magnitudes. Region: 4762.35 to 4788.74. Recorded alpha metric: -6.95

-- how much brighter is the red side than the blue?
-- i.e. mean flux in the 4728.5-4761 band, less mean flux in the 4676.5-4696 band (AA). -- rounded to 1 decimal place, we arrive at 1.0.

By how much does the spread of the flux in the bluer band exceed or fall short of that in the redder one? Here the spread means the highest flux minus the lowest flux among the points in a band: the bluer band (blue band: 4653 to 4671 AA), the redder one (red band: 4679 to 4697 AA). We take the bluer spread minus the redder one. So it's 2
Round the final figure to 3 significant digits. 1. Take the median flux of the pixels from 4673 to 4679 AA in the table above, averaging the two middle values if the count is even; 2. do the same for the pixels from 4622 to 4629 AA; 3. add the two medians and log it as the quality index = 47.0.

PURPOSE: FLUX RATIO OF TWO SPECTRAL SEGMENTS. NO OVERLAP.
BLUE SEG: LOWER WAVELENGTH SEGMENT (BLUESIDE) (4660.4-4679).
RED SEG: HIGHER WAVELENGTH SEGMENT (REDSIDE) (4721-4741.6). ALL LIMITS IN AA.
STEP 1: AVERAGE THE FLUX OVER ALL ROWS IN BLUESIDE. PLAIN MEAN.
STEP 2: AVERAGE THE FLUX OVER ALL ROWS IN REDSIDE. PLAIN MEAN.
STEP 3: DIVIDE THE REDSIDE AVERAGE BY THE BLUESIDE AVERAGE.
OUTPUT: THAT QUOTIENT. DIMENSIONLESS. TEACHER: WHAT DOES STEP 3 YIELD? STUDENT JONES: 1.03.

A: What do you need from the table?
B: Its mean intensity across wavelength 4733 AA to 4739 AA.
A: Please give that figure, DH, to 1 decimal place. 23.4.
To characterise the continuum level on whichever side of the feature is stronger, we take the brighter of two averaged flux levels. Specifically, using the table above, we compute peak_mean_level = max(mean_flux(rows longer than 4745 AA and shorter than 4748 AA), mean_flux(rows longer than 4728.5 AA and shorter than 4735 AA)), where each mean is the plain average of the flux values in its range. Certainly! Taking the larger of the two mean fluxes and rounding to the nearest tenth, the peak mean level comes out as 23.7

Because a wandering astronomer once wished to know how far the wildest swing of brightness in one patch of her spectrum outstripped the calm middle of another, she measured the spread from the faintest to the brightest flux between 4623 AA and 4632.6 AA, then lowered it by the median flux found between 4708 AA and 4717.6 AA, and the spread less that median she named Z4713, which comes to -18.9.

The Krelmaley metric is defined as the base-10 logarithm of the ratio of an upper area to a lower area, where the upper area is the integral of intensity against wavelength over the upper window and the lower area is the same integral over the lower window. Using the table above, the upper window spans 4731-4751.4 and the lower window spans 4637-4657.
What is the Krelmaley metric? -0.025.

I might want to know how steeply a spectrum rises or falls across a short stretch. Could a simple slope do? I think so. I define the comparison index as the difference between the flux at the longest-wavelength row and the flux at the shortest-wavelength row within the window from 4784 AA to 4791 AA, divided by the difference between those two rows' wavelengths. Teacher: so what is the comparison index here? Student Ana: -0.11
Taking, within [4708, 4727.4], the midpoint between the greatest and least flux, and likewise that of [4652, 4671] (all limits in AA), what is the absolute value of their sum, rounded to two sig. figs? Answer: 48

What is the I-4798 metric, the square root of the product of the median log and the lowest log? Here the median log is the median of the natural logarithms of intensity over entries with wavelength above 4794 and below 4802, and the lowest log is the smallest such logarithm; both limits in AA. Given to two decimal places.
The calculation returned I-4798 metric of 3.30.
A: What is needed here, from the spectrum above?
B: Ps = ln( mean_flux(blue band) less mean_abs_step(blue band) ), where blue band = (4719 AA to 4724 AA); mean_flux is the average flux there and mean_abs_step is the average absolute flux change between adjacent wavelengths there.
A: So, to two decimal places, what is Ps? 2.97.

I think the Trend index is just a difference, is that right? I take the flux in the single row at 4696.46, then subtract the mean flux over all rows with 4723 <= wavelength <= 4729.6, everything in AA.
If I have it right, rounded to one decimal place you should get 1.6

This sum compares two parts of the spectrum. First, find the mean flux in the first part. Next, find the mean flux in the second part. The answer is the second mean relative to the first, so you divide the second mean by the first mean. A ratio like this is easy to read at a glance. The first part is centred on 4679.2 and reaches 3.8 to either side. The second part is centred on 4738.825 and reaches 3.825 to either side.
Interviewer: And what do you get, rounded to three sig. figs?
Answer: 1.12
